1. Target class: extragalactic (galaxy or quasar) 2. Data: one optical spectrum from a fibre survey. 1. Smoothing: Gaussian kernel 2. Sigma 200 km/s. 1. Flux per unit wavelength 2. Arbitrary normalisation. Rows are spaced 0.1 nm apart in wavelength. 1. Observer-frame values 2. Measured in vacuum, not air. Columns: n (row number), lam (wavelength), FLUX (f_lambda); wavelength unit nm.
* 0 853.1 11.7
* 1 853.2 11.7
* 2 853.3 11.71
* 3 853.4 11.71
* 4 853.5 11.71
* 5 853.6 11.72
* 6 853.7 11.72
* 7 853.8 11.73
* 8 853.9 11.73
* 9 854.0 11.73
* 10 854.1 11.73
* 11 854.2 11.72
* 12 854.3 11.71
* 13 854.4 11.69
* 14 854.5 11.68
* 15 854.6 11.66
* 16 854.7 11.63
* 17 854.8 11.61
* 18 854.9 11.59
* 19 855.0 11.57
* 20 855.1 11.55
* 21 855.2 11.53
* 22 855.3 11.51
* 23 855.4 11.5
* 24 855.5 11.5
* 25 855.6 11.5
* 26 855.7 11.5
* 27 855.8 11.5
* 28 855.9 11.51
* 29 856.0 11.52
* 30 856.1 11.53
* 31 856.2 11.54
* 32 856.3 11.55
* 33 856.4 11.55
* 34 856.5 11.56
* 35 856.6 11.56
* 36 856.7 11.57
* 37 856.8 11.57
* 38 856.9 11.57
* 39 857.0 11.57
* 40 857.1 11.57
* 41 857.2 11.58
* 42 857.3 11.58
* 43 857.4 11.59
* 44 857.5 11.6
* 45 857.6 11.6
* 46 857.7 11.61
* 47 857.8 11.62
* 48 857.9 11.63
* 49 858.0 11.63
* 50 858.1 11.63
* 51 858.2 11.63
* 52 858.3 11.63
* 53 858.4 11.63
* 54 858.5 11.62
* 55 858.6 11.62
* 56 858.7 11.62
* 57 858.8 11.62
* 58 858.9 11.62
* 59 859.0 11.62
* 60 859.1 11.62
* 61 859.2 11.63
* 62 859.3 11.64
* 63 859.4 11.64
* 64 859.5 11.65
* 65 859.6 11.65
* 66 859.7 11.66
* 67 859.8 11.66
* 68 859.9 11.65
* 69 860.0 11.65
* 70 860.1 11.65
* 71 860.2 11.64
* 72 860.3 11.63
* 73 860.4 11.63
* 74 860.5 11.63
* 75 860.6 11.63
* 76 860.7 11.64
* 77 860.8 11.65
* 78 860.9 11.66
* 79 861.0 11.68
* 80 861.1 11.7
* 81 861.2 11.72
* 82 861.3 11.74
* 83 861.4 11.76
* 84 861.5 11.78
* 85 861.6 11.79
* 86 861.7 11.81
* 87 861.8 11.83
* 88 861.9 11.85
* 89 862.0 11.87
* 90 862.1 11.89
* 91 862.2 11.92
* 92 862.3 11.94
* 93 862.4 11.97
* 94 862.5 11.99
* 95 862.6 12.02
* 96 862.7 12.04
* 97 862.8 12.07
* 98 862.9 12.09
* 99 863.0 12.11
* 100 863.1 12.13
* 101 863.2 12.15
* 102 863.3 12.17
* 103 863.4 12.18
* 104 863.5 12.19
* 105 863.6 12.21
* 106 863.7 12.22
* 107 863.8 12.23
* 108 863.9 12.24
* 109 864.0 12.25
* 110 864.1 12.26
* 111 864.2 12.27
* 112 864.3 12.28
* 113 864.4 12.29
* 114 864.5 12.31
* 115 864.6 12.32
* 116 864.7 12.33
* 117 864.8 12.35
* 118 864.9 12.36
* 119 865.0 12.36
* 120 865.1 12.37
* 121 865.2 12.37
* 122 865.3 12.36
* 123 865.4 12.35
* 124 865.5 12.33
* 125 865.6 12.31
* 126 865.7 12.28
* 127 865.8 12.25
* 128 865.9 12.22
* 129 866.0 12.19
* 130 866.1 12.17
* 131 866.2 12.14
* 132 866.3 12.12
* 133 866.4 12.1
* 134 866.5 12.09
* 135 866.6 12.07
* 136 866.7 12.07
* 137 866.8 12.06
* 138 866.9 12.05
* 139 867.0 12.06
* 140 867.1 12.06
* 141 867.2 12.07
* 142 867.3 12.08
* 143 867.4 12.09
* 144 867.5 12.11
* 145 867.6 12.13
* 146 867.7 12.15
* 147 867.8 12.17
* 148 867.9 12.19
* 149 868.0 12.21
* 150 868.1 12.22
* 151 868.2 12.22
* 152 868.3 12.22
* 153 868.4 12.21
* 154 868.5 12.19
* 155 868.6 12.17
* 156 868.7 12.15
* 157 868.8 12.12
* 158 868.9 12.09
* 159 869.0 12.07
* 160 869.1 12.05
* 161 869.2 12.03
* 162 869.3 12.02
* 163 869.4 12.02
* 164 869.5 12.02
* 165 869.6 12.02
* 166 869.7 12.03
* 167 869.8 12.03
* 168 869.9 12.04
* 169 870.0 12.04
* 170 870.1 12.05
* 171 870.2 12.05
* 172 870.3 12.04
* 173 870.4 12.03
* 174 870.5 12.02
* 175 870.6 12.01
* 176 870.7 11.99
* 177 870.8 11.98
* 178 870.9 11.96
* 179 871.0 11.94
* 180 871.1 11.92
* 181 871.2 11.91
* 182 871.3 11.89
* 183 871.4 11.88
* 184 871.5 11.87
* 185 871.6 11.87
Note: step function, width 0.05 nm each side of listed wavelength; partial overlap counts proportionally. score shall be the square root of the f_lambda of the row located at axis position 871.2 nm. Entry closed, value 3.45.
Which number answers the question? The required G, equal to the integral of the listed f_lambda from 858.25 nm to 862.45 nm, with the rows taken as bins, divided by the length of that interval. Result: 11.7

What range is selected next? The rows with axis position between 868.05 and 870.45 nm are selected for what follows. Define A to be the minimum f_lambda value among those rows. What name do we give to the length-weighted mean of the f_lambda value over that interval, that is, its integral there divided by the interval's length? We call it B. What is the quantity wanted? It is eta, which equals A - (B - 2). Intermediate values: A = 12.02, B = 12.1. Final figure 1.93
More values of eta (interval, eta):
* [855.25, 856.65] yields 1.98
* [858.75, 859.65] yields 1.99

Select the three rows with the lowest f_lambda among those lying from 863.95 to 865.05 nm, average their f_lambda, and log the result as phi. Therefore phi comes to 12.26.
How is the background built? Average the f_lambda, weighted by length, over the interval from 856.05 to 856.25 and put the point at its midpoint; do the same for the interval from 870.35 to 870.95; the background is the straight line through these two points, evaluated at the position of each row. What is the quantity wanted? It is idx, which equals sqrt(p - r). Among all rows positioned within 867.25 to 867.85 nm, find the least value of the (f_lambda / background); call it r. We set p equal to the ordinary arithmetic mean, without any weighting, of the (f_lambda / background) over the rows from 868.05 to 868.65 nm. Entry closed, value 0.087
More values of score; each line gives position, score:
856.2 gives 3.40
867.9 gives 3.49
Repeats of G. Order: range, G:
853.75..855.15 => 11.7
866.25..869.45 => 12.1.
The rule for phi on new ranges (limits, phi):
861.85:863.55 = 11.87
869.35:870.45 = 12.02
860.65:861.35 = 11.65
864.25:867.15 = 12.06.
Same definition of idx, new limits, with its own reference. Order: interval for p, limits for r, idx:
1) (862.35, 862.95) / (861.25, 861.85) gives 0.145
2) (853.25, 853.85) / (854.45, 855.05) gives 0.130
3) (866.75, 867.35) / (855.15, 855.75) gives 0.130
